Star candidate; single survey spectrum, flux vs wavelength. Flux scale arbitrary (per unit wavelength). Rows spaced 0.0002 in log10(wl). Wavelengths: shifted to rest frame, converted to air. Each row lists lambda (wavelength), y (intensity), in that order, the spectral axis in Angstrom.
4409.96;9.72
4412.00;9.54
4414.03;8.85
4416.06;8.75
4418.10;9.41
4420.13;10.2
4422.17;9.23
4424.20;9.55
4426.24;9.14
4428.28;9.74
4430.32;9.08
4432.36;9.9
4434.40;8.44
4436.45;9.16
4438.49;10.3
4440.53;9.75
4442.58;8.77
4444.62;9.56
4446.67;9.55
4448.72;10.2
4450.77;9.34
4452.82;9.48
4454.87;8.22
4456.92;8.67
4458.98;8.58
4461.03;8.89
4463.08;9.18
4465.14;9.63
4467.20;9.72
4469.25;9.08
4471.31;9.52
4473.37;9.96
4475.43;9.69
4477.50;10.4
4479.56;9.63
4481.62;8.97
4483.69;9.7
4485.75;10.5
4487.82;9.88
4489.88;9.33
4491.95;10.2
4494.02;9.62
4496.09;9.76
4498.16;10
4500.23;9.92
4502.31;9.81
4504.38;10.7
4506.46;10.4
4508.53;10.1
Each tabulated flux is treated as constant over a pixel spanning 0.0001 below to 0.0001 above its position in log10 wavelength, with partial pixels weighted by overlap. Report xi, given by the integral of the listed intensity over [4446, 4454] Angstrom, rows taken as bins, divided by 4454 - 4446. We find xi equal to 9.62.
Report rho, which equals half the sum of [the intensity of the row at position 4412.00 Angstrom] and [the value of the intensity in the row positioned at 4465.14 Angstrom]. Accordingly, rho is 9.6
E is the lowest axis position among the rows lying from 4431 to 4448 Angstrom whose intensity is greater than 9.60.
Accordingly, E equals 4432.36 Angstrom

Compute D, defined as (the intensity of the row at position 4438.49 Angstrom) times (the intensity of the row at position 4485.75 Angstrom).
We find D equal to 108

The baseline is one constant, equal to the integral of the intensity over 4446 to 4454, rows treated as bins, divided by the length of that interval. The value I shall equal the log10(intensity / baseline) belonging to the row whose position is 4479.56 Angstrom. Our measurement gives 0.001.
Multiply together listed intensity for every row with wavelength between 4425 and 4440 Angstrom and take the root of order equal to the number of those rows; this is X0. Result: 9.38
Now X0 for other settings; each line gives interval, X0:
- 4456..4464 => 8.83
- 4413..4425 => 9.32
